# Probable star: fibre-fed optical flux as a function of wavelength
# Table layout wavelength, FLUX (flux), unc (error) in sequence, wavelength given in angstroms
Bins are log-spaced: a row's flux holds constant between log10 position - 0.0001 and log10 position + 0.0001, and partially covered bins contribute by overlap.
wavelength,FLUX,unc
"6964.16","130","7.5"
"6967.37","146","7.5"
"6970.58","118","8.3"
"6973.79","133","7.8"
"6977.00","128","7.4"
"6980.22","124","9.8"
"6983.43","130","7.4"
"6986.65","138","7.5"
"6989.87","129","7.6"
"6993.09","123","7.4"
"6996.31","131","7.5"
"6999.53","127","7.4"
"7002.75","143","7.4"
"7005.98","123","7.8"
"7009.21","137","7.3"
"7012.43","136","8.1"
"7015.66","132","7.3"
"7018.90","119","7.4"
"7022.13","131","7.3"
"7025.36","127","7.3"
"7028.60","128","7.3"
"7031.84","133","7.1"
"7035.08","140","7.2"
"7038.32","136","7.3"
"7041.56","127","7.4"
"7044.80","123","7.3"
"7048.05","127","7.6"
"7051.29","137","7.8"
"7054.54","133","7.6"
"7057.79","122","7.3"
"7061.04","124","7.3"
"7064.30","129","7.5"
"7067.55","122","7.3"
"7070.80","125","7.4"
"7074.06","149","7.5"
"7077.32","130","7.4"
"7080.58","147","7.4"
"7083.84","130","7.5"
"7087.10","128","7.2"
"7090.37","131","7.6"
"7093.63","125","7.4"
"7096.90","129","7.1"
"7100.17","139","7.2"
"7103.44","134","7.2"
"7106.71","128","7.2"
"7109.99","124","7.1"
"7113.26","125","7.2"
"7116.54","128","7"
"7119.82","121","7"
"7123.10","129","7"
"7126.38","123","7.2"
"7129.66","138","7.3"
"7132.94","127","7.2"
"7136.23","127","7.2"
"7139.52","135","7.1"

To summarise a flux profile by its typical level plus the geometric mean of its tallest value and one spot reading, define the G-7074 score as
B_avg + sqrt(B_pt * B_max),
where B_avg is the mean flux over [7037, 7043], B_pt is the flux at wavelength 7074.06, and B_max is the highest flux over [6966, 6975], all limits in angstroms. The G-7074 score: 279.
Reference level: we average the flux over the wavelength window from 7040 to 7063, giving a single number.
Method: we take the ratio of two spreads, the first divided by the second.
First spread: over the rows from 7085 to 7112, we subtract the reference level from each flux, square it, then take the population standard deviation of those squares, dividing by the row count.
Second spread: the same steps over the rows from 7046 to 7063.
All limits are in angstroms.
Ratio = 1.4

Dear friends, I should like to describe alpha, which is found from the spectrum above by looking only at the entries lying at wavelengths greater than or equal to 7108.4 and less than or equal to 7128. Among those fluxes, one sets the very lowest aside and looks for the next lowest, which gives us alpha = 123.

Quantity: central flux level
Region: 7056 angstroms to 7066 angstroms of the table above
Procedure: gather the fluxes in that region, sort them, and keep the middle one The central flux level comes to 124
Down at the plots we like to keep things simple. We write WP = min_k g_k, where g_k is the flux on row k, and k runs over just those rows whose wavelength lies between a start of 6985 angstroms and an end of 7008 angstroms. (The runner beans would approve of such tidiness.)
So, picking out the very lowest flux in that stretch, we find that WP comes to 123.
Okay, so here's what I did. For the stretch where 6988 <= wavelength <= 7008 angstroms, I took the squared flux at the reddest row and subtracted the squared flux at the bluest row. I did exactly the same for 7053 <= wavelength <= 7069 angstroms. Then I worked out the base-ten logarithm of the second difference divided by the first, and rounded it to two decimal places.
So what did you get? 0.27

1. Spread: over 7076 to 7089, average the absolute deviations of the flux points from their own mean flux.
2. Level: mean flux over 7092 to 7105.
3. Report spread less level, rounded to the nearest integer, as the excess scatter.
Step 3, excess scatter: -125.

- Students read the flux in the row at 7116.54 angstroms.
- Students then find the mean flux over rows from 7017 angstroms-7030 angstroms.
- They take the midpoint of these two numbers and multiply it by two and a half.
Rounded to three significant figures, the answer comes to 318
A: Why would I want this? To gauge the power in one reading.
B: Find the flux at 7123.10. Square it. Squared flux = 16641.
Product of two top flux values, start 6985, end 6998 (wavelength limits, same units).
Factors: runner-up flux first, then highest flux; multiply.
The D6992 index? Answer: 18078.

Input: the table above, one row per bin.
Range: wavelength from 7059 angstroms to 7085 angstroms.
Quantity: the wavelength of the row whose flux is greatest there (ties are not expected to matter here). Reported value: 7074.06 angstroms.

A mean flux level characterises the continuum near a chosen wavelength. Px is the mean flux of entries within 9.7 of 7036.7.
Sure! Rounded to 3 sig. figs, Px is 131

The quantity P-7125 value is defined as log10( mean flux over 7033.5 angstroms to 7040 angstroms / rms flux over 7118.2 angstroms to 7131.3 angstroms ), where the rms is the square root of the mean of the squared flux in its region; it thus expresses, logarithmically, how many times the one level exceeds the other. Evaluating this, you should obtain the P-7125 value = 0.033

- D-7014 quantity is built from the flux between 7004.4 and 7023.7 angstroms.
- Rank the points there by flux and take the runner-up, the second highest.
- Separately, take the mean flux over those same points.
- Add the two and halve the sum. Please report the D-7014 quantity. 133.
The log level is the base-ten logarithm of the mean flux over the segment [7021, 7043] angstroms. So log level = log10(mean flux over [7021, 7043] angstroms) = 2.120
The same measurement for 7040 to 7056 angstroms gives 2.112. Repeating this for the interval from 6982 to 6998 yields 2.115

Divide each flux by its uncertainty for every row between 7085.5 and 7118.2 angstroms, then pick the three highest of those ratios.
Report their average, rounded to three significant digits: 18.7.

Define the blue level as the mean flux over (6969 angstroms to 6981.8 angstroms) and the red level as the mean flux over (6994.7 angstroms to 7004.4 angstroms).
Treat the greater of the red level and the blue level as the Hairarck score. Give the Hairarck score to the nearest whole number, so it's 134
